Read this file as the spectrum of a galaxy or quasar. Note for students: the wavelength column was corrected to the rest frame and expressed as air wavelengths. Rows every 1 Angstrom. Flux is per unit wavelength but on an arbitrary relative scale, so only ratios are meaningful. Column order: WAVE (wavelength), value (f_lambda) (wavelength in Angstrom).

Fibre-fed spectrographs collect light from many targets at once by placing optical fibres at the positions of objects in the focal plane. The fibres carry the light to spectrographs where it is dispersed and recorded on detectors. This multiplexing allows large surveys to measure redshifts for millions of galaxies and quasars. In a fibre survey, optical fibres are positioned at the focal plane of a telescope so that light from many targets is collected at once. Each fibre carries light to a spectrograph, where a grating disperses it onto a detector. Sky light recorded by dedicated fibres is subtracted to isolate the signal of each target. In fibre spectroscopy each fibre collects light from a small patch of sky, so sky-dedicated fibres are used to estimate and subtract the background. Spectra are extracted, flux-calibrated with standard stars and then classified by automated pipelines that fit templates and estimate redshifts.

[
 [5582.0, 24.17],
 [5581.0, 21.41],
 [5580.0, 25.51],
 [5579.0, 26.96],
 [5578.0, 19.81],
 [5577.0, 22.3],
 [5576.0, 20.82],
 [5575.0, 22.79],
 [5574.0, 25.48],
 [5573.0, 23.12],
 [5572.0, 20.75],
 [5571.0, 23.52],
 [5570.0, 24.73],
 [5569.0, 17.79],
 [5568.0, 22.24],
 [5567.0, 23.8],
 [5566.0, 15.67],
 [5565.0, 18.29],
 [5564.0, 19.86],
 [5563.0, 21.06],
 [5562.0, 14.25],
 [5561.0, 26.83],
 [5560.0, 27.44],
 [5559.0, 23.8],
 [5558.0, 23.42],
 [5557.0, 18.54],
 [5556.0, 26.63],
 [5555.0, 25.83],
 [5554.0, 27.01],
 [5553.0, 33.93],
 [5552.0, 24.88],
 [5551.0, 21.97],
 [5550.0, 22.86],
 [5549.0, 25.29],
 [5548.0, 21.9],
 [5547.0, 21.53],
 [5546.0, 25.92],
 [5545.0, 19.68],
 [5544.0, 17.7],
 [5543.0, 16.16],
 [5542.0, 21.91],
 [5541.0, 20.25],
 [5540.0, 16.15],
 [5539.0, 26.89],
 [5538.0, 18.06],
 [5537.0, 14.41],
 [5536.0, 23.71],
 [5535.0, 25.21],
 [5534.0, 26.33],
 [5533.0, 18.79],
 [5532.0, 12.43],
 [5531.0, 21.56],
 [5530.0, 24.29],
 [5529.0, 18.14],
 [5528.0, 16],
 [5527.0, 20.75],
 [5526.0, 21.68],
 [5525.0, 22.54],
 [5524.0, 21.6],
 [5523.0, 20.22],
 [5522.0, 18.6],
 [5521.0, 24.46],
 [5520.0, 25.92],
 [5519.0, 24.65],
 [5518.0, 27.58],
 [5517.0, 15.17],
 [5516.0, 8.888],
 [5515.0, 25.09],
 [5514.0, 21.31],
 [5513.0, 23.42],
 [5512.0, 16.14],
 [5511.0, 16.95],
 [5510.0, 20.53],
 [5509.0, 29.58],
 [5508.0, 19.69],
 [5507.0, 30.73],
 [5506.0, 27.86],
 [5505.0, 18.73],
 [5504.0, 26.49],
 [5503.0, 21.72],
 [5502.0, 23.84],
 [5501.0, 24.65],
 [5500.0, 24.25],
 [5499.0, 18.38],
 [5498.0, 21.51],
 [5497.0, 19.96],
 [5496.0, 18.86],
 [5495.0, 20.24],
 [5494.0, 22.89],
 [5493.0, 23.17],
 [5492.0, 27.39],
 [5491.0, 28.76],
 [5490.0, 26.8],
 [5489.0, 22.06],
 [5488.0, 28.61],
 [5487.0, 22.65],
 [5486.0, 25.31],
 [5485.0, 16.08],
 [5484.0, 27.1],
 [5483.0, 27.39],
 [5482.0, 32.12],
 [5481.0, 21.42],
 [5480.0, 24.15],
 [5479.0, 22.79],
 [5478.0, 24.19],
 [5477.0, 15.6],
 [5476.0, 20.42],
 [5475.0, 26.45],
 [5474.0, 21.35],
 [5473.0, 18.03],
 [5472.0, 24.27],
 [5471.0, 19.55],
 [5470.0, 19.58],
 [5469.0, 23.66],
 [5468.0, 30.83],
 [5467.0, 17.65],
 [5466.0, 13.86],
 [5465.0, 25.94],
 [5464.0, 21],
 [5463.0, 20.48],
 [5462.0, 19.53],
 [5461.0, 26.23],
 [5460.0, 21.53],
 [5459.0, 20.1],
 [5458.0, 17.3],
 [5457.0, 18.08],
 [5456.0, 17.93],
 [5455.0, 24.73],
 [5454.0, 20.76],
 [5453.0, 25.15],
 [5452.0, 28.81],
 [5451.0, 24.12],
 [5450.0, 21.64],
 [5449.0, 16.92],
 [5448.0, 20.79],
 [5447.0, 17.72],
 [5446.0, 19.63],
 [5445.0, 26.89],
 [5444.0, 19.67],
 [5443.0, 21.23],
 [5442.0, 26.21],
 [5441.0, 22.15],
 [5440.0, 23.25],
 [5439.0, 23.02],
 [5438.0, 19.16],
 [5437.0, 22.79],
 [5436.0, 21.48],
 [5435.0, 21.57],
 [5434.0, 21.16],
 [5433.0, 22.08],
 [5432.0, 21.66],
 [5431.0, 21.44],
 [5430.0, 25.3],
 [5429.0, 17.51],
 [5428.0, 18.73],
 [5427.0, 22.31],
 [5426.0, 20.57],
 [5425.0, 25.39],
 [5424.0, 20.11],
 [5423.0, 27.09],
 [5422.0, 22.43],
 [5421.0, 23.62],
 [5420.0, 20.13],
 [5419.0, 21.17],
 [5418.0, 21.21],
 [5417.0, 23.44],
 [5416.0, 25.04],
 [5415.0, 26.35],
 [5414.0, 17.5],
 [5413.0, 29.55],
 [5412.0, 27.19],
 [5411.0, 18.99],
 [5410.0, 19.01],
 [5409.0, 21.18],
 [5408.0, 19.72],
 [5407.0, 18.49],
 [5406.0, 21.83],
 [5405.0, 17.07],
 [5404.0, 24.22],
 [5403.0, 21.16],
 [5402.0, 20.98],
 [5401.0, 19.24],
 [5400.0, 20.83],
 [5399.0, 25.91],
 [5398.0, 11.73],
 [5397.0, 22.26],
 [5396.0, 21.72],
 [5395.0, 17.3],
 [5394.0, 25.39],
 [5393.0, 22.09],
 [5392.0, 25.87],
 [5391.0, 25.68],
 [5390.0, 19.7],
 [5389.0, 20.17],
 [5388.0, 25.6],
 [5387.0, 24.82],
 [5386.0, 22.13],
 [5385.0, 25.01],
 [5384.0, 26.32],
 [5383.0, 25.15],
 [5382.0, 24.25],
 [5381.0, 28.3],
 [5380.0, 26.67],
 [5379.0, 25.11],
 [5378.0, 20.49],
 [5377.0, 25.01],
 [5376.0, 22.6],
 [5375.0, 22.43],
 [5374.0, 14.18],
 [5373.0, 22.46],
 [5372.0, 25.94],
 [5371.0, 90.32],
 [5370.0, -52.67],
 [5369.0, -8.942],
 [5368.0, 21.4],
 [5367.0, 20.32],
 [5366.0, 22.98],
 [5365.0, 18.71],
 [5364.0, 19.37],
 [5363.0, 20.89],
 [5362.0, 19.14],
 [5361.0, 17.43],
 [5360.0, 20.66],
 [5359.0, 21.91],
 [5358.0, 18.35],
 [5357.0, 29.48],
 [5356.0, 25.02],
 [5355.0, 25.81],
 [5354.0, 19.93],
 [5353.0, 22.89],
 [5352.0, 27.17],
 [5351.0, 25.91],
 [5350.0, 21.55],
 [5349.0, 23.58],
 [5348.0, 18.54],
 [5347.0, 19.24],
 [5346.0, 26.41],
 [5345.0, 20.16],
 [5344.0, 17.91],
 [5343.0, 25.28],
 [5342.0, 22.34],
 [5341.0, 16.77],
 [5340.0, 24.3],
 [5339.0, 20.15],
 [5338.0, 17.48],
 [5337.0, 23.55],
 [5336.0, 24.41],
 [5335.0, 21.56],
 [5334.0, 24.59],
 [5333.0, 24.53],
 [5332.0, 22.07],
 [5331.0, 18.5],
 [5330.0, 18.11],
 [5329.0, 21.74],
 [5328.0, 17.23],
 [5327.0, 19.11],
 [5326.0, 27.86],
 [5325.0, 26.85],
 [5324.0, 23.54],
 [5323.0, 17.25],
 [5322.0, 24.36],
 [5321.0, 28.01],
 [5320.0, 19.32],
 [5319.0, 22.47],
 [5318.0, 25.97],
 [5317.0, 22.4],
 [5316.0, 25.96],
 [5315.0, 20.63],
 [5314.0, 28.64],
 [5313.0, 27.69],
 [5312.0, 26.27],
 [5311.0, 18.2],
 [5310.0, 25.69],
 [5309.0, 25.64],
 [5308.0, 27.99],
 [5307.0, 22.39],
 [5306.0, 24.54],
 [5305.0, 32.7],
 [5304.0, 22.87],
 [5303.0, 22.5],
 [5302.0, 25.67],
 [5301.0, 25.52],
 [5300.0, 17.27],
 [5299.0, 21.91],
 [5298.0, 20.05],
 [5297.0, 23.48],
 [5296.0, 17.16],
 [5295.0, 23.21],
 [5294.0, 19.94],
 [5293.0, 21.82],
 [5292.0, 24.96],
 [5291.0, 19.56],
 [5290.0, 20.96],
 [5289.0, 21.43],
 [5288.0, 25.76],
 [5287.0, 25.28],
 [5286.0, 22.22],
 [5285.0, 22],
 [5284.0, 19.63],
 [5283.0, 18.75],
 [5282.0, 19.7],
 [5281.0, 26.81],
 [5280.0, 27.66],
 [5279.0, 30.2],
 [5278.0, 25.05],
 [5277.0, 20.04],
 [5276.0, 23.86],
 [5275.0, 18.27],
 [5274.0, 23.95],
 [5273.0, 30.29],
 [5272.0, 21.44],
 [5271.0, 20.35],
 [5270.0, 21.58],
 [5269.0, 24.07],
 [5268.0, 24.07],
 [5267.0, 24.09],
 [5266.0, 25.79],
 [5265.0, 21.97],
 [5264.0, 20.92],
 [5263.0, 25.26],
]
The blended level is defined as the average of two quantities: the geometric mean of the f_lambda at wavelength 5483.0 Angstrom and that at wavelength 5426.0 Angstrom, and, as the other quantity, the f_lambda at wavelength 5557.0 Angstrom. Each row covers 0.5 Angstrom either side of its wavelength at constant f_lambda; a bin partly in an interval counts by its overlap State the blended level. 21.1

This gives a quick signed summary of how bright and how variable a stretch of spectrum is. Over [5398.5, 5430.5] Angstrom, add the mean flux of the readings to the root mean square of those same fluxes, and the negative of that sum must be -44.2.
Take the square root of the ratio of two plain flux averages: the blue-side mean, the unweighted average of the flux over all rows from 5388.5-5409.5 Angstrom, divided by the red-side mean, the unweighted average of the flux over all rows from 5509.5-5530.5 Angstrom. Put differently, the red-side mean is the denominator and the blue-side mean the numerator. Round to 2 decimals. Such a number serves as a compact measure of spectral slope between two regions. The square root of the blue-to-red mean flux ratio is 1.01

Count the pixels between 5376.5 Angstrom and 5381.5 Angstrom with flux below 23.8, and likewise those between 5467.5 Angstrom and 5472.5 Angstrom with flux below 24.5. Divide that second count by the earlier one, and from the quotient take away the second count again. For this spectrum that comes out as 0.00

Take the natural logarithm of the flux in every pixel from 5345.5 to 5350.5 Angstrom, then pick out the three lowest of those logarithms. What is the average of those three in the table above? 2.98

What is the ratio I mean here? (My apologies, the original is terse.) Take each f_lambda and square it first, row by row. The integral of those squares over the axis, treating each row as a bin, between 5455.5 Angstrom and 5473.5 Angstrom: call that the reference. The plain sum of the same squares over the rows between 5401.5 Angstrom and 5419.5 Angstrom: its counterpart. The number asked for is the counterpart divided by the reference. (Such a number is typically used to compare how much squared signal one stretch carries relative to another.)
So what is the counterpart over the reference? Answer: 1.09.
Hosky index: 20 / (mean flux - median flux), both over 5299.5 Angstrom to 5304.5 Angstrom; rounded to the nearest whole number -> -192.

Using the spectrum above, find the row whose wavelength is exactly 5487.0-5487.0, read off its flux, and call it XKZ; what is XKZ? 22.65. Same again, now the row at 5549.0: 25.29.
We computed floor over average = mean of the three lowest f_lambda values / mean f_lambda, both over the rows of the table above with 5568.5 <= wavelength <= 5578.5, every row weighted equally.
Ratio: 0.88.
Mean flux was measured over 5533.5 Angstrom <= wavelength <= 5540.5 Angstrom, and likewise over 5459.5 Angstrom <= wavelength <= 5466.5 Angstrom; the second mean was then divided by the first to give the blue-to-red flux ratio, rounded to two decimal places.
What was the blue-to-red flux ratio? 0.99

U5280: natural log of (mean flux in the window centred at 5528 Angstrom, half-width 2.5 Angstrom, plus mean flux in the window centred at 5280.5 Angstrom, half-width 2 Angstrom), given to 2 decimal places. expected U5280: 3.83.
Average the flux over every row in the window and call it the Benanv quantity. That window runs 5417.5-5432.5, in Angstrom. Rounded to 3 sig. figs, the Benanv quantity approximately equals 21.9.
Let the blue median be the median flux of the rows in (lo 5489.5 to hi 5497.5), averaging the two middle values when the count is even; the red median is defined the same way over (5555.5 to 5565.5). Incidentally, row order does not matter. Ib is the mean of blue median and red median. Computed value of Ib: 22.6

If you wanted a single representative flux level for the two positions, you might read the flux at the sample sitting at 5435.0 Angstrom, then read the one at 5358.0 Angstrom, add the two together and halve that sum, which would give 20.0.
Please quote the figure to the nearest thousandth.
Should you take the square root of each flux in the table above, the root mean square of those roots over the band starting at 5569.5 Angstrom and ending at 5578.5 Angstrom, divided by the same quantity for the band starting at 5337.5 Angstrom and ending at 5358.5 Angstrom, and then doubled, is 2.013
